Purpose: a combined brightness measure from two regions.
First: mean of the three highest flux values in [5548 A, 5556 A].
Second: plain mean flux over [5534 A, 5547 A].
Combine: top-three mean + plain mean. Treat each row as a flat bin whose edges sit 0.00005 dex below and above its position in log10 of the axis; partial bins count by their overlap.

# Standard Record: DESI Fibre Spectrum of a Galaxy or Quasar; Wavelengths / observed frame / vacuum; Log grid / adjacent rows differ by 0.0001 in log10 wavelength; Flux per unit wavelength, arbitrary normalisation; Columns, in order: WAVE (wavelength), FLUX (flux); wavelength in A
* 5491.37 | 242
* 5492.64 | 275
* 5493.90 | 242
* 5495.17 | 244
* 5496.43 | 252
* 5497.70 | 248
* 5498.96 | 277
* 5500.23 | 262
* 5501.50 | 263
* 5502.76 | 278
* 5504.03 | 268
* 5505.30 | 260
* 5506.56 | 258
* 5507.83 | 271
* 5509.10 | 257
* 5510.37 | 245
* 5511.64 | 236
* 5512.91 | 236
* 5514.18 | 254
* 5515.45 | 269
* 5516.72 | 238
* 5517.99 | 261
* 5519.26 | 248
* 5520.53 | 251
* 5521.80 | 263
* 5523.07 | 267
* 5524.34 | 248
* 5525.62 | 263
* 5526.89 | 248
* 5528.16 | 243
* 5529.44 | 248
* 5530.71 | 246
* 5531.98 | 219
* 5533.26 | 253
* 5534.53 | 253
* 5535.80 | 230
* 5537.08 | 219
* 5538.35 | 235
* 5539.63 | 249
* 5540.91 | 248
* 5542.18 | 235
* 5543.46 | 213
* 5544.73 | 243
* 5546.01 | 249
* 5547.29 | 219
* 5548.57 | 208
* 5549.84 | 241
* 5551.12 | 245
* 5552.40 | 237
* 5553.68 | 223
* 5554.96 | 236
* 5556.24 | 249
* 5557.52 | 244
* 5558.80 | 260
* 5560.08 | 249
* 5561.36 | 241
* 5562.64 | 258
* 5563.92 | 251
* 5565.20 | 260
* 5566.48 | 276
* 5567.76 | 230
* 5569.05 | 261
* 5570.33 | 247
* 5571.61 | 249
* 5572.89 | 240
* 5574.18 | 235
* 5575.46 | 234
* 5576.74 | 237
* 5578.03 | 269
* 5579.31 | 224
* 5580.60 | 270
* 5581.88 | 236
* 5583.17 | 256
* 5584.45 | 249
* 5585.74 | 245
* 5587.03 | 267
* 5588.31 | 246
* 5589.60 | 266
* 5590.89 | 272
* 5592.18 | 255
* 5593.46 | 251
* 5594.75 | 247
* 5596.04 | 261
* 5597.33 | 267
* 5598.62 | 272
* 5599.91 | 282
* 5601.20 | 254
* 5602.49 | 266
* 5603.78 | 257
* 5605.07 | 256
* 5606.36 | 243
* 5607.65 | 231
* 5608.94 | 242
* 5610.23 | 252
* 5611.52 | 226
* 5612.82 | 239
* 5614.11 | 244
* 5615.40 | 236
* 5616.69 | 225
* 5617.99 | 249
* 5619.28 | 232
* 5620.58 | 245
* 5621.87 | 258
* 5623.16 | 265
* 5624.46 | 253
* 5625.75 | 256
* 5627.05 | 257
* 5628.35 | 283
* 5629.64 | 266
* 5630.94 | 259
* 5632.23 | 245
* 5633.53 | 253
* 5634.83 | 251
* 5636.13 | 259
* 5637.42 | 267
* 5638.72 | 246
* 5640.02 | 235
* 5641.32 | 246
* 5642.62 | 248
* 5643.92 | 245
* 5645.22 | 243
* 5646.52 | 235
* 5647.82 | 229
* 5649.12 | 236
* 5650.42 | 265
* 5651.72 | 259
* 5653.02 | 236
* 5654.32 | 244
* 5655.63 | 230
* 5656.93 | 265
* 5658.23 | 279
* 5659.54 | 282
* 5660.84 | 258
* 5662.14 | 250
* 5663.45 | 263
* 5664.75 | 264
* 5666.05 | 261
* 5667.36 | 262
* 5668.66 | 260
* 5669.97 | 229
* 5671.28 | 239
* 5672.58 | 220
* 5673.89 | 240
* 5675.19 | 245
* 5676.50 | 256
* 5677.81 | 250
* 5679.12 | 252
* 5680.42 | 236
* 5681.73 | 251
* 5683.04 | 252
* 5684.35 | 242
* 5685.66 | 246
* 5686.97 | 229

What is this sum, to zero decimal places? 478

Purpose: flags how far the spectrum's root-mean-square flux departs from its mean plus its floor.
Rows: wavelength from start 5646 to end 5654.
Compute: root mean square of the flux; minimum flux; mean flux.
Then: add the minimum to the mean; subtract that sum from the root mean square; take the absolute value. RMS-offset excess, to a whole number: 229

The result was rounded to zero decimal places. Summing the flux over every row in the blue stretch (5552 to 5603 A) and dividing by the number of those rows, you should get 252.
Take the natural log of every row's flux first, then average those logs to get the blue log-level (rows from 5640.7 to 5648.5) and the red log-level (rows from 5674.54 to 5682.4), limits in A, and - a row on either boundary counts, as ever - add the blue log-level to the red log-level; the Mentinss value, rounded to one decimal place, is 11.0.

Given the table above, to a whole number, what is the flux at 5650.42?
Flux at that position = 265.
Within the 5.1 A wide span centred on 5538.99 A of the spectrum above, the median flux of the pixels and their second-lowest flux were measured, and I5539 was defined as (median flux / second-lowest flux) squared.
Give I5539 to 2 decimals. 1.06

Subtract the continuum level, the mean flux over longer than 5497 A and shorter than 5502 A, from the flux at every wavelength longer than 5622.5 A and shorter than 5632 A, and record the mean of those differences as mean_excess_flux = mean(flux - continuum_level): 0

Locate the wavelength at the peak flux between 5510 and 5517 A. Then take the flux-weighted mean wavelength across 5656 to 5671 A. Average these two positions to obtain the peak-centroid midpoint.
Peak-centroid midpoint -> 5589.4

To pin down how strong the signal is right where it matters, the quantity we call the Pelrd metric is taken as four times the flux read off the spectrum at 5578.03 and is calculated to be 1076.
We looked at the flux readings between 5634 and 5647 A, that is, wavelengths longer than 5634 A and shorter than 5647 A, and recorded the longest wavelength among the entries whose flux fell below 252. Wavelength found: 5646.52 A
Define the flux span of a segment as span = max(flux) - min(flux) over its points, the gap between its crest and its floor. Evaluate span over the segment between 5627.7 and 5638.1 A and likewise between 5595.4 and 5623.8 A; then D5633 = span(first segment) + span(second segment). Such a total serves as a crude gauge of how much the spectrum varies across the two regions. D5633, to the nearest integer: 95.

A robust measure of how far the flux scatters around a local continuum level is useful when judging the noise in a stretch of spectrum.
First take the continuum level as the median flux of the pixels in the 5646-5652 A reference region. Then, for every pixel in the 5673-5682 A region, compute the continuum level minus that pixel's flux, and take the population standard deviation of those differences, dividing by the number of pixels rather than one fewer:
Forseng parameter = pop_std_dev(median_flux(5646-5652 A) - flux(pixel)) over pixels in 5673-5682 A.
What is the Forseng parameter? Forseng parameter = 6.6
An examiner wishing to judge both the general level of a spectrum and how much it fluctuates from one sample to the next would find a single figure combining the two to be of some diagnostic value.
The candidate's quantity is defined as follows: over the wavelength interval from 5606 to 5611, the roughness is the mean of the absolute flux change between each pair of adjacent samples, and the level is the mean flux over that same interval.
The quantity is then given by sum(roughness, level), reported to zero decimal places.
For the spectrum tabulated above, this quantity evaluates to 253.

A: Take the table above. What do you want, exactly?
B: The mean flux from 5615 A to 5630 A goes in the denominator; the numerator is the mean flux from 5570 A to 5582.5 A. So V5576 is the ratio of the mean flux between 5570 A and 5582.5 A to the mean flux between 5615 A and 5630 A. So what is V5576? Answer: 0.97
